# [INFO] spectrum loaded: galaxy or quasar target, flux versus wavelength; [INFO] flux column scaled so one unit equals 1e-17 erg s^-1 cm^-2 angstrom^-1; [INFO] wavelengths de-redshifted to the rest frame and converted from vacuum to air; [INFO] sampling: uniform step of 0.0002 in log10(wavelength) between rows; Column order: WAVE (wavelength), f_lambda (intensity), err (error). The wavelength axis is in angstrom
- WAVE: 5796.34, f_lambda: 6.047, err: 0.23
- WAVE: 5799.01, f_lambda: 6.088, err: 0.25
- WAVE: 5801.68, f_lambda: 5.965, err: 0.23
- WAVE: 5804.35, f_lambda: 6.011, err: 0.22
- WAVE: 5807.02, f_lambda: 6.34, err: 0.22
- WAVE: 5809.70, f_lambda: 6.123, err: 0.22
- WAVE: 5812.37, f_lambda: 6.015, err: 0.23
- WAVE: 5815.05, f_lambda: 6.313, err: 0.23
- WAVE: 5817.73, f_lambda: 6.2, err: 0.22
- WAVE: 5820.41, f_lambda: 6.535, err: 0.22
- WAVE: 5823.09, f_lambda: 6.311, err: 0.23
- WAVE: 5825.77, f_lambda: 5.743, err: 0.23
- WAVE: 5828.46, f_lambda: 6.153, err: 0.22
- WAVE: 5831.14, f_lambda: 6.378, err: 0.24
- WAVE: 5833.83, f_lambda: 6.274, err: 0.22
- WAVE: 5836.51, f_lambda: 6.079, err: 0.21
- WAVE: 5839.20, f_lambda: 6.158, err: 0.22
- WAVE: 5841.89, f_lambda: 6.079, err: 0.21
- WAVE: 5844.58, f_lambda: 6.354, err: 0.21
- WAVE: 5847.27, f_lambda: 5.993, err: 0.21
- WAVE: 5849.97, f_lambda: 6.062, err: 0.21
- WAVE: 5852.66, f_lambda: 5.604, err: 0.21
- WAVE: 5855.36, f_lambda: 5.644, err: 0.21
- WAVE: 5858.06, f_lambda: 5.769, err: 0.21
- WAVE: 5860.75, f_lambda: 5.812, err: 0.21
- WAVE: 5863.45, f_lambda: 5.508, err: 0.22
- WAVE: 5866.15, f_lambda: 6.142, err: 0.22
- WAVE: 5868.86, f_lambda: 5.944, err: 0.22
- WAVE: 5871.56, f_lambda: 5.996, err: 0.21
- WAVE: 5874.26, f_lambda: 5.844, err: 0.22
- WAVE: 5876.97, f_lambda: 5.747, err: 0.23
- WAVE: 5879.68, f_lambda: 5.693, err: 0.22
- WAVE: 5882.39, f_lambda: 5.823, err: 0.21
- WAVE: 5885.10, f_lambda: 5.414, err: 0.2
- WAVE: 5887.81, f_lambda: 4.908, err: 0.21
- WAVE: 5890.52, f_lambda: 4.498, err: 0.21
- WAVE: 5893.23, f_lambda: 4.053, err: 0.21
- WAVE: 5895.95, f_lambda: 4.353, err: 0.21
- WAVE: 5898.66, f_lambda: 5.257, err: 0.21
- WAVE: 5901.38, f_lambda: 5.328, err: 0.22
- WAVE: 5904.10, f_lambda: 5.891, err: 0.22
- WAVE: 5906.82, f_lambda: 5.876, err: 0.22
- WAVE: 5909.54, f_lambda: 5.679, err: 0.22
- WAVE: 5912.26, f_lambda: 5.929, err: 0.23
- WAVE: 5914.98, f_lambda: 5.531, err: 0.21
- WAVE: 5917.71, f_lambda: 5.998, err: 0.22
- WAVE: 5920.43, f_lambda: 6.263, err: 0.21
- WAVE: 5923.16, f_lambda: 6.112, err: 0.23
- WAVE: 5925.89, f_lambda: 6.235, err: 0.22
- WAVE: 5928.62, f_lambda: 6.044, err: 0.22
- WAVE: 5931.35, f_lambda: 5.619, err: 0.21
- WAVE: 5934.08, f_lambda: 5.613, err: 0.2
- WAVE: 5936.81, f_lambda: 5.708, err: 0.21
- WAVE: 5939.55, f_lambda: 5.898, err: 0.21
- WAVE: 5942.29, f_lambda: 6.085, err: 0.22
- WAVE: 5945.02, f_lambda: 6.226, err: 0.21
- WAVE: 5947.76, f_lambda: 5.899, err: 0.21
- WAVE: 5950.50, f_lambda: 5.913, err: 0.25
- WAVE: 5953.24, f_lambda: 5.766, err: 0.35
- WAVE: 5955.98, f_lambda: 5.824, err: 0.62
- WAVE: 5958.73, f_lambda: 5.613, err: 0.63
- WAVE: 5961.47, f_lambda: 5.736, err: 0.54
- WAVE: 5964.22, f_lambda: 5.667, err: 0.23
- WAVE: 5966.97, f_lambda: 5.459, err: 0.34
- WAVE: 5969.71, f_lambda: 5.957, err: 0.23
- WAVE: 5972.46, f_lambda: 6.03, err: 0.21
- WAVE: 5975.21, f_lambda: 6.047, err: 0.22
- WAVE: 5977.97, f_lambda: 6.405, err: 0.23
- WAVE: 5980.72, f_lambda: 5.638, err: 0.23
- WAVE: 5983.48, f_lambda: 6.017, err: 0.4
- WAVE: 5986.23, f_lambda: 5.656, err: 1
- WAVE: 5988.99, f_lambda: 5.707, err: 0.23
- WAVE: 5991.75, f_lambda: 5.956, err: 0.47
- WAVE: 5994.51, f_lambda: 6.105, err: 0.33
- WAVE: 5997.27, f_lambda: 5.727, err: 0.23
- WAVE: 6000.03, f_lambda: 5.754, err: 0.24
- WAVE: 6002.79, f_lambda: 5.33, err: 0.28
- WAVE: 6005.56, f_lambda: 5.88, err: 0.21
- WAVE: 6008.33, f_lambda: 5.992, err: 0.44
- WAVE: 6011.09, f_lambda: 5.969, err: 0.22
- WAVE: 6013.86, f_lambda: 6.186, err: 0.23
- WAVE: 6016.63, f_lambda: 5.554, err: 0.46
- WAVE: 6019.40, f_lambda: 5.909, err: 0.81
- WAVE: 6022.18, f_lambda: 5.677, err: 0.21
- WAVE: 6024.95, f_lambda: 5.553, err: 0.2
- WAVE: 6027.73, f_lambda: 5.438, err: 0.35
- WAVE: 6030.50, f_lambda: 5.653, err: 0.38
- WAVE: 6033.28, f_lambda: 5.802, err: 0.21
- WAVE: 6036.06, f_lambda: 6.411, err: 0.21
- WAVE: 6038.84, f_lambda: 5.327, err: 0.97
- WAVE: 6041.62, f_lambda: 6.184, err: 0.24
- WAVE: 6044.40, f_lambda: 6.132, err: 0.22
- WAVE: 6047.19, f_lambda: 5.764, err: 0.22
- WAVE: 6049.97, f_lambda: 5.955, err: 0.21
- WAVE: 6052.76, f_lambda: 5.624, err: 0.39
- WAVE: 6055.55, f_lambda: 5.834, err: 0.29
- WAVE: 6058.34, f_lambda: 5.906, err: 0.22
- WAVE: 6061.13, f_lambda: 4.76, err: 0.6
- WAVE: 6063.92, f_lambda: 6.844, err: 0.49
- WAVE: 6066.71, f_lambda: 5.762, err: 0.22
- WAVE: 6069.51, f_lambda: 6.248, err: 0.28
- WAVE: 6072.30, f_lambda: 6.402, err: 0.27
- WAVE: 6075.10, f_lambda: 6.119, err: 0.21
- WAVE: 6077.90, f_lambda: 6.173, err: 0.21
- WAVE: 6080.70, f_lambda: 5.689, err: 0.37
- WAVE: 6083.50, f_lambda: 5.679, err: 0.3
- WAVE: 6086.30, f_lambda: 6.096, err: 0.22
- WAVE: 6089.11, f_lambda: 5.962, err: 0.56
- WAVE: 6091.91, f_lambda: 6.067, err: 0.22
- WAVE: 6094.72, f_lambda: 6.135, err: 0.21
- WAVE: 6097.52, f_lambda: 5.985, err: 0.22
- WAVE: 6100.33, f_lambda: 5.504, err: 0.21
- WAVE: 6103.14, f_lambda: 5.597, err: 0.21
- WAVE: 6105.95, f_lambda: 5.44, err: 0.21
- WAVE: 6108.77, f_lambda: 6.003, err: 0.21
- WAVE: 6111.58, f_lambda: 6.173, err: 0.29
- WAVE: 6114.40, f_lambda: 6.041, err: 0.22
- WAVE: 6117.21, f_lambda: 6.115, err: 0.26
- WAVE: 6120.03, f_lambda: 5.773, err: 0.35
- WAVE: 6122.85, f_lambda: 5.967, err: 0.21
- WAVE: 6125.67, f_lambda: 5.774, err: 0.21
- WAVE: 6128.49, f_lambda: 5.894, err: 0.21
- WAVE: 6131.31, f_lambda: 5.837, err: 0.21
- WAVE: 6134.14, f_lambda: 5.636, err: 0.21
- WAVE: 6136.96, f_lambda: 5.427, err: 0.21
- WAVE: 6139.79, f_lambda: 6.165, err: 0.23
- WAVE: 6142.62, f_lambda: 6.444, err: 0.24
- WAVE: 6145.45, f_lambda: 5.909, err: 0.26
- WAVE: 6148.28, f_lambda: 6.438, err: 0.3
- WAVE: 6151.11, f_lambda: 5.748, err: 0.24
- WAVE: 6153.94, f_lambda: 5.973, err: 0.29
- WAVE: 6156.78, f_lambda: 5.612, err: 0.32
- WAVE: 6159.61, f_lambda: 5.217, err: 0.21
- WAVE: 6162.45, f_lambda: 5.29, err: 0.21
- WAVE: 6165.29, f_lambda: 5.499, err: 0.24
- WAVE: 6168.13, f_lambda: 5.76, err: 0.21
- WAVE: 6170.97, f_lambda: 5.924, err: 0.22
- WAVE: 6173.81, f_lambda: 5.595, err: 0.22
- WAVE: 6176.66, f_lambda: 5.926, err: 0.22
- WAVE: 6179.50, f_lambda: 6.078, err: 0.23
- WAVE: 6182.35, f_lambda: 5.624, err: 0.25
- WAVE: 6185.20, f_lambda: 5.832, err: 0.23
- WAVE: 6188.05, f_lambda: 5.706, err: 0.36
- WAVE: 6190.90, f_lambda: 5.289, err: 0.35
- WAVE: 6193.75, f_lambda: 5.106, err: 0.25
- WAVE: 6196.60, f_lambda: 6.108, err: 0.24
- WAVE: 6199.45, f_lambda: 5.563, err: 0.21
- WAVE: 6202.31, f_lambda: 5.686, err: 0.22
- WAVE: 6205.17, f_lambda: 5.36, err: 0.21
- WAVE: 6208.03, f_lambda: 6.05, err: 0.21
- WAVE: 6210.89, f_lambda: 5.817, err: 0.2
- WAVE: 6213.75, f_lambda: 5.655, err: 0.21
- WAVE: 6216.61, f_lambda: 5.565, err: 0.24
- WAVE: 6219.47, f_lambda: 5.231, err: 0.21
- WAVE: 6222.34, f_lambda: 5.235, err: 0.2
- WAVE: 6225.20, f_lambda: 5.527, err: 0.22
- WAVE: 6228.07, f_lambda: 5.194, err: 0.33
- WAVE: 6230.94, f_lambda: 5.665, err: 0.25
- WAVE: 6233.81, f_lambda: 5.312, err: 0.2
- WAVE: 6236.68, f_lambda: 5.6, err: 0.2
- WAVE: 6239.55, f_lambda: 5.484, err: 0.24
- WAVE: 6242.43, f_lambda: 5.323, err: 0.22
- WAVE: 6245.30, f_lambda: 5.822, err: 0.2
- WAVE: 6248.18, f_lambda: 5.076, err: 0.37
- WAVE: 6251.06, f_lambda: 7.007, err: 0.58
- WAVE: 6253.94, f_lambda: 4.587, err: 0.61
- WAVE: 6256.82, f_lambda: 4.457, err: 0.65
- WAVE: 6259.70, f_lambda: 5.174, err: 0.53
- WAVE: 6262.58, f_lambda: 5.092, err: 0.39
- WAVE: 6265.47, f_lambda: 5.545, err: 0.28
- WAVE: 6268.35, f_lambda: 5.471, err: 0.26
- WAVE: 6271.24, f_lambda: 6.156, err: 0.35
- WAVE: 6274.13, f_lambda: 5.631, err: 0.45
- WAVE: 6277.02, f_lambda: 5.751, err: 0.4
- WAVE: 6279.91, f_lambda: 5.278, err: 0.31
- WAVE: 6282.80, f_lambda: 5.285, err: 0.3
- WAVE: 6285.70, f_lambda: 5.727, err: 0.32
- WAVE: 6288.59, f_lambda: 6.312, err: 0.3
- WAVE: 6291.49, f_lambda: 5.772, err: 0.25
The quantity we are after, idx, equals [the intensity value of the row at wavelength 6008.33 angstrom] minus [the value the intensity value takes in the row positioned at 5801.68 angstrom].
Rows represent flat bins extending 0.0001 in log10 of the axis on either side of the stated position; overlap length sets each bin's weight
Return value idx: 0.0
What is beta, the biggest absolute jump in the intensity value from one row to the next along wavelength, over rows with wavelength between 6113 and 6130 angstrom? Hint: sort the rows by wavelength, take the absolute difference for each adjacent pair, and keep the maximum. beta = 0.34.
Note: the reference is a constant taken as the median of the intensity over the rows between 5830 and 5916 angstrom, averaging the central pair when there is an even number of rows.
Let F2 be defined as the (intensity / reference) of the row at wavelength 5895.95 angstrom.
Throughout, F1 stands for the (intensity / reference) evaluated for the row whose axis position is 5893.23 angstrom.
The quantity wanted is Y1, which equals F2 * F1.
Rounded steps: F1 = 0.70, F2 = 0.75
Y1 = 0.52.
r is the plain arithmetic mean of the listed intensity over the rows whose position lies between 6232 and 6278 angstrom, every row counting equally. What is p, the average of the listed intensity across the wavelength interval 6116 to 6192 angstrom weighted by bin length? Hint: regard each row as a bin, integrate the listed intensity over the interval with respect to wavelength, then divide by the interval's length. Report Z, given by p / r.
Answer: 1.06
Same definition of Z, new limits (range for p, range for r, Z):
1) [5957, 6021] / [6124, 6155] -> 0.98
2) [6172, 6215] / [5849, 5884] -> 0.98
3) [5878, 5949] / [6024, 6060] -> 0.97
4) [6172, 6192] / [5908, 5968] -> 0.98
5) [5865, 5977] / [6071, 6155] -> 0.96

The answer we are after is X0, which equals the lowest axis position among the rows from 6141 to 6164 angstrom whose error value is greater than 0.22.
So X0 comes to 6142.62 angstrom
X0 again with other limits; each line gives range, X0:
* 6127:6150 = 6139.79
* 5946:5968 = 5950.50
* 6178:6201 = 6179.50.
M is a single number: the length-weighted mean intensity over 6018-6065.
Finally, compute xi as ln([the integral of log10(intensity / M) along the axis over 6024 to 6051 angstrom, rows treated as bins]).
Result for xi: -3.7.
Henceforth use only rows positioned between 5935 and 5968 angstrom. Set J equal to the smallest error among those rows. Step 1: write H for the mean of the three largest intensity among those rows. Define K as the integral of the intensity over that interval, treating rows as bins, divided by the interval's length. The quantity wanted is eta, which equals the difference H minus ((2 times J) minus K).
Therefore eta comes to 11.5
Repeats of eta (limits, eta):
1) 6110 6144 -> 11.8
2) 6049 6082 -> 12.0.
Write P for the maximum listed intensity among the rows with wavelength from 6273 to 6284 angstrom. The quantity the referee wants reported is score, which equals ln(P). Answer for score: 1.75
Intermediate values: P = 5.751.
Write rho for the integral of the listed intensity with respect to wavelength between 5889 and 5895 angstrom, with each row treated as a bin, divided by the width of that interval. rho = 4.3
